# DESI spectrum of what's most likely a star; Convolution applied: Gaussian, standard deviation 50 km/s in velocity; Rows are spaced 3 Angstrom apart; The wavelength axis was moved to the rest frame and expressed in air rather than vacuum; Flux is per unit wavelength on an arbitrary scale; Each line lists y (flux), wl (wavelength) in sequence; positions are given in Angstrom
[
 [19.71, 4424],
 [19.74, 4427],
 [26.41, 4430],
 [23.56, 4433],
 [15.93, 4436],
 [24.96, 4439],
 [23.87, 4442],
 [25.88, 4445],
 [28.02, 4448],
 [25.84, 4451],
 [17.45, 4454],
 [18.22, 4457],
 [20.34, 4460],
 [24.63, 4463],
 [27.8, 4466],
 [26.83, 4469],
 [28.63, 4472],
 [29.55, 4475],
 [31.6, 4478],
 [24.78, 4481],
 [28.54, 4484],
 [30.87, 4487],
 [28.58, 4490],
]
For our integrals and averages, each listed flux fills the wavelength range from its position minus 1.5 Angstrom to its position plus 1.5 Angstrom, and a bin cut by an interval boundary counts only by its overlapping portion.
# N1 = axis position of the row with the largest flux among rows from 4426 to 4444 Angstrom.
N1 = 4430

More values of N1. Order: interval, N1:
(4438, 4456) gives 4448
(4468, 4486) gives 4478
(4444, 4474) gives 4472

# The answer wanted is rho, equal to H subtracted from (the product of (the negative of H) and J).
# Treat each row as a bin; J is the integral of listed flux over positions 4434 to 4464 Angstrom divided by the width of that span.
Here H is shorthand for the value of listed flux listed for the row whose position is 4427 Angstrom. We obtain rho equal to -464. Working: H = 19.74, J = 22.5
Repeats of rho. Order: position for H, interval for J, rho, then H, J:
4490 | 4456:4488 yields -788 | 28.58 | 26.6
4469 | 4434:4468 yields -646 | 26.83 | 23.1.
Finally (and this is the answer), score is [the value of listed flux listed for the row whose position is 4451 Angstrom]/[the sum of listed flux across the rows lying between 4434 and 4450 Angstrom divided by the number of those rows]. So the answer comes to 1.09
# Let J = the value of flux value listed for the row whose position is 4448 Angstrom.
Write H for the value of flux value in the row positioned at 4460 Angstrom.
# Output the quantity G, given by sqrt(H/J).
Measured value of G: 0.85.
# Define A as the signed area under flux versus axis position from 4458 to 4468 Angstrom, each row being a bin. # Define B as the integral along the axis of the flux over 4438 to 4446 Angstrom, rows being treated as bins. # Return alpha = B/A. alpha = 0.8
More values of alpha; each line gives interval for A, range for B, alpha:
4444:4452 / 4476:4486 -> 1.3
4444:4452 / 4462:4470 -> 1.0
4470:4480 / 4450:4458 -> 0.6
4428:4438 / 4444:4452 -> 1.0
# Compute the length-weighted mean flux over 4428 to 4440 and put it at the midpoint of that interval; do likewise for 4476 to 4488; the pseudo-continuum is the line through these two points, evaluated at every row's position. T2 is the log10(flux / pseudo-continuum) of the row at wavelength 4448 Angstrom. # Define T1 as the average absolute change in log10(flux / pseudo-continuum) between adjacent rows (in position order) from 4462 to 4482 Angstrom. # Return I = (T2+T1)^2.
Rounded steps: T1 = 0.039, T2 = 0.06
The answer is 0.010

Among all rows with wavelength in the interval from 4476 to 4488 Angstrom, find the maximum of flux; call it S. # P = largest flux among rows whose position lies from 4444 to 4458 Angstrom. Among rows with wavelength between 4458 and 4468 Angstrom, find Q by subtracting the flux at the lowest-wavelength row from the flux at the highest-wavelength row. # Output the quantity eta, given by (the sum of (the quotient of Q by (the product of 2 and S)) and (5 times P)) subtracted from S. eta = -109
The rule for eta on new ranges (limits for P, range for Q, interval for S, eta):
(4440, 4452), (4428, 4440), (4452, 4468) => -112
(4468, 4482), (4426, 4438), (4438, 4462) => -130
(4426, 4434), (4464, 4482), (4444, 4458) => -104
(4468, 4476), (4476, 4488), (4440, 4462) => -120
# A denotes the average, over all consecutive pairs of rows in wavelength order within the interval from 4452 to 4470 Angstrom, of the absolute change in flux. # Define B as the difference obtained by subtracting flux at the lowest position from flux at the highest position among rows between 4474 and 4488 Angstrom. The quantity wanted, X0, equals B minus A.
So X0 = -0.9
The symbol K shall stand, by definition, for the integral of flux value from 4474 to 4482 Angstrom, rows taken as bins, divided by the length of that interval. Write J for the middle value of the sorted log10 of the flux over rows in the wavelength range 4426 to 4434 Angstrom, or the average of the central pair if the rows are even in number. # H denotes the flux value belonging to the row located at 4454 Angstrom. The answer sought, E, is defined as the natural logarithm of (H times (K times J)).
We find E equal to 6.54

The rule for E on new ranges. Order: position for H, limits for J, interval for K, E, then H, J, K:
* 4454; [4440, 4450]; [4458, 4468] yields 6.39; 17.45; 1.41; 24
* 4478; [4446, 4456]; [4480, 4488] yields 7.13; 31.6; 1.41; 28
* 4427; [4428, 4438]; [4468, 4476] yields 6.64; 19.74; 1.37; 28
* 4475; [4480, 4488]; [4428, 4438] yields 6.85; 29.55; 1.46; 22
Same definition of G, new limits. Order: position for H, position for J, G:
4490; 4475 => 0.98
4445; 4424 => 1.15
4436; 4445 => 0.78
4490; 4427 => 1.20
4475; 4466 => 1.03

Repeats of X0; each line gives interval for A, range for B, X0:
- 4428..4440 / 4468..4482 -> -8.6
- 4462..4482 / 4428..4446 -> -3.2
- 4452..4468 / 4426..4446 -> 3.6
